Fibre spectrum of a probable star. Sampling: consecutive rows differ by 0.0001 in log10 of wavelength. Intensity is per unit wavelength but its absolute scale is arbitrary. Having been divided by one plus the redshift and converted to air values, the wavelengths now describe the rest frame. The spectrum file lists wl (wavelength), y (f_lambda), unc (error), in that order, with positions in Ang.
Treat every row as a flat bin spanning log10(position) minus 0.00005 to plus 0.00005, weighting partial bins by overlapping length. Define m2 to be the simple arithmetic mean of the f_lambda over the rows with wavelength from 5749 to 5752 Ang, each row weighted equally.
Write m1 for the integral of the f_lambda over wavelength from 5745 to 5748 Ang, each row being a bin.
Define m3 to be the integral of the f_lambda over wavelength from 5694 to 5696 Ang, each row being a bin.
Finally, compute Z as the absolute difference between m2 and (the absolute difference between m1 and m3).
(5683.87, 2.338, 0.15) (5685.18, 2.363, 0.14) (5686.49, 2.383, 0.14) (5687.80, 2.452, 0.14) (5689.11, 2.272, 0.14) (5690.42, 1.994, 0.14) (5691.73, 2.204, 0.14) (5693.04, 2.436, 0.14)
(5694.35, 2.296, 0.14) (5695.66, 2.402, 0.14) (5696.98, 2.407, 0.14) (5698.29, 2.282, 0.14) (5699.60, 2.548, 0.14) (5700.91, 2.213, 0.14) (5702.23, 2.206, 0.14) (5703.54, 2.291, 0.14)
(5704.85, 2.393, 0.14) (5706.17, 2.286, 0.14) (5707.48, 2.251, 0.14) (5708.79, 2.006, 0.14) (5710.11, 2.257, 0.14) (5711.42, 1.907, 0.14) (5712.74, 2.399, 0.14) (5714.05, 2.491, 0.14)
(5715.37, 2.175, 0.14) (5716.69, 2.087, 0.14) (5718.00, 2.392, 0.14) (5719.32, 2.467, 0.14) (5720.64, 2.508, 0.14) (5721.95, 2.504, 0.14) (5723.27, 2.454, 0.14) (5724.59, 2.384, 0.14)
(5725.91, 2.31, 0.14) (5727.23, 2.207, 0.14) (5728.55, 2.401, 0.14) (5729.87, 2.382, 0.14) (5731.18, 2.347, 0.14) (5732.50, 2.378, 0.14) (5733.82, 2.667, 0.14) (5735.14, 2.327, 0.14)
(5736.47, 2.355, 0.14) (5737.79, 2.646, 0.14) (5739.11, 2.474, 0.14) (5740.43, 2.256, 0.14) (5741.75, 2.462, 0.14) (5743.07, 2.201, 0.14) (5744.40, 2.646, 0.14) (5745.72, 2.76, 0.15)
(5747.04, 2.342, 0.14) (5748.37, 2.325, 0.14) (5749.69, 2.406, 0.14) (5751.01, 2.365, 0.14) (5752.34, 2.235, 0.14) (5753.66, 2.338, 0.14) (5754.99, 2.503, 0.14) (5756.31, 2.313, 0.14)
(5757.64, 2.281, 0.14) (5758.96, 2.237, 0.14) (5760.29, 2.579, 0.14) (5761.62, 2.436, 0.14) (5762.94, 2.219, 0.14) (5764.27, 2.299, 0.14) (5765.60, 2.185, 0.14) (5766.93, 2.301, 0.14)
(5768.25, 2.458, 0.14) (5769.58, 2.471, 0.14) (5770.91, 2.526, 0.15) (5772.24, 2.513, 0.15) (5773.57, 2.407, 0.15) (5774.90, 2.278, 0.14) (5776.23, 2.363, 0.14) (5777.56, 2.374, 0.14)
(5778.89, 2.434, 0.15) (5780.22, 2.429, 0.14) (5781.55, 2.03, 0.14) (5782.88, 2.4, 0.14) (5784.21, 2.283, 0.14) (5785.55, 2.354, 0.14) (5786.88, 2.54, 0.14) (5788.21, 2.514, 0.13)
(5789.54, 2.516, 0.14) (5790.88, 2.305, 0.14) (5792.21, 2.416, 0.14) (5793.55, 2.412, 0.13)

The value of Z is 0.5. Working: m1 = 7.6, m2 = 2.39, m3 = 4.7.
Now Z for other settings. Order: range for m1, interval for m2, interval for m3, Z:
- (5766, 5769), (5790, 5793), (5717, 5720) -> 2.3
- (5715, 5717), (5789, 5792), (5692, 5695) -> 0.4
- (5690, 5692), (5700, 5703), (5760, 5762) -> 1.4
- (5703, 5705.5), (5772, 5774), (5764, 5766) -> 1.1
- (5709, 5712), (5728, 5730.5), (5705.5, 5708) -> 1.8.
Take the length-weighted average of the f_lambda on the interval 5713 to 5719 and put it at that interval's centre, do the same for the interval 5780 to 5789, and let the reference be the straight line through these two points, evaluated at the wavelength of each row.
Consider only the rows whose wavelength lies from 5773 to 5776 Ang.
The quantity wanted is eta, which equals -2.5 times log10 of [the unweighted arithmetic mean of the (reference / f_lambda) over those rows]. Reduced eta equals -0.007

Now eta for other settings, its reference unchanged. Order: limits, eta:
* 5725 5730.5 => 0.004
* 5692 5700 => 0.049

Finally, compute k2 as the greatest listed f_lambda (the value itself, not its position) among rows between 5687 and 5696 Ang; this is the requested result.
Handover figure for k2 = 2.452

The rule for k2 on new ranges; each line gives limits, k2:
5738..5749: 2.76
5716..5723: 2.508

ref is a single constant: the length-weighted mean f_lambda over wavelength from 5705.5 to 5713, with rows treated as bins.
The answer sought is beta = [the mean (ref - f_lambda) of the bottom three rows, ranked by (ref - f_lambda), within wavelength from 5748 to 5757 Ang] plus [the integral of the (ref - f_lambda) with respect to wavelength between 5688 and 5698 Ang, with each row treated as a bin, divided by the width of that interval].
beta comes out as -0.37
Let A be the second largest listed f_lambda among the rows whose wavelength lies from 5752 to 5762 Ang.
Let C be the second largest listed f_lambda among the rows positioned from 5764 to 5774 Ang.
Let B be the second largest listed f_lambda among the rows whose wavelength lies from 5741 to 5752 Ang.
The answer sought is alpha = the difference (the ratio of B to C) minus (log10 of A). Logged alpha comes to 0.654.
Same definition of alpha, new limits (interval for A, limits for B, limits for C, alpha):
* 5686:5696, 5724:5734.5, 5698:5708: 0.617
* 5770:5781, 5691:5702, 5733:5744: 0.520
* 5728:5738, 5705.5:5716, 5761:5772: 0.548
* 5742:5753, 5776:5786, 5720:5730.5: 0.547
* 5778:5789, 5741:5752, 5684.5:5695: 0.686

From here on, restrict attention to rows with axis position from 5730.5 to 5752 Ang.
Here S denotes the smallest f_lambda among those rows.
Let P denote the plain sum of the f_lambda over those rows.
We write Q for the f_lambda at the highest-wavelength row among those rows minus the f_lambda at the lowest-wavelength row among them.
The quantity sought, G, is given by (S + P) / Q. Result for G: 2287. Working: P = 39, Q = 0.02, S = 2.201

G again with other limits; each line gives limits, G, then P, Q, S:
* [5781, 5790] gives 38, 17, 0.49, 2.03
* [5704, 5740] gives 807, 63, 0.08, 1.907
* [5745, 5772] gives -213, 48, -0.23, 2.185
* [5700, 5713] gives 130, 22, 0.19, 1.907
